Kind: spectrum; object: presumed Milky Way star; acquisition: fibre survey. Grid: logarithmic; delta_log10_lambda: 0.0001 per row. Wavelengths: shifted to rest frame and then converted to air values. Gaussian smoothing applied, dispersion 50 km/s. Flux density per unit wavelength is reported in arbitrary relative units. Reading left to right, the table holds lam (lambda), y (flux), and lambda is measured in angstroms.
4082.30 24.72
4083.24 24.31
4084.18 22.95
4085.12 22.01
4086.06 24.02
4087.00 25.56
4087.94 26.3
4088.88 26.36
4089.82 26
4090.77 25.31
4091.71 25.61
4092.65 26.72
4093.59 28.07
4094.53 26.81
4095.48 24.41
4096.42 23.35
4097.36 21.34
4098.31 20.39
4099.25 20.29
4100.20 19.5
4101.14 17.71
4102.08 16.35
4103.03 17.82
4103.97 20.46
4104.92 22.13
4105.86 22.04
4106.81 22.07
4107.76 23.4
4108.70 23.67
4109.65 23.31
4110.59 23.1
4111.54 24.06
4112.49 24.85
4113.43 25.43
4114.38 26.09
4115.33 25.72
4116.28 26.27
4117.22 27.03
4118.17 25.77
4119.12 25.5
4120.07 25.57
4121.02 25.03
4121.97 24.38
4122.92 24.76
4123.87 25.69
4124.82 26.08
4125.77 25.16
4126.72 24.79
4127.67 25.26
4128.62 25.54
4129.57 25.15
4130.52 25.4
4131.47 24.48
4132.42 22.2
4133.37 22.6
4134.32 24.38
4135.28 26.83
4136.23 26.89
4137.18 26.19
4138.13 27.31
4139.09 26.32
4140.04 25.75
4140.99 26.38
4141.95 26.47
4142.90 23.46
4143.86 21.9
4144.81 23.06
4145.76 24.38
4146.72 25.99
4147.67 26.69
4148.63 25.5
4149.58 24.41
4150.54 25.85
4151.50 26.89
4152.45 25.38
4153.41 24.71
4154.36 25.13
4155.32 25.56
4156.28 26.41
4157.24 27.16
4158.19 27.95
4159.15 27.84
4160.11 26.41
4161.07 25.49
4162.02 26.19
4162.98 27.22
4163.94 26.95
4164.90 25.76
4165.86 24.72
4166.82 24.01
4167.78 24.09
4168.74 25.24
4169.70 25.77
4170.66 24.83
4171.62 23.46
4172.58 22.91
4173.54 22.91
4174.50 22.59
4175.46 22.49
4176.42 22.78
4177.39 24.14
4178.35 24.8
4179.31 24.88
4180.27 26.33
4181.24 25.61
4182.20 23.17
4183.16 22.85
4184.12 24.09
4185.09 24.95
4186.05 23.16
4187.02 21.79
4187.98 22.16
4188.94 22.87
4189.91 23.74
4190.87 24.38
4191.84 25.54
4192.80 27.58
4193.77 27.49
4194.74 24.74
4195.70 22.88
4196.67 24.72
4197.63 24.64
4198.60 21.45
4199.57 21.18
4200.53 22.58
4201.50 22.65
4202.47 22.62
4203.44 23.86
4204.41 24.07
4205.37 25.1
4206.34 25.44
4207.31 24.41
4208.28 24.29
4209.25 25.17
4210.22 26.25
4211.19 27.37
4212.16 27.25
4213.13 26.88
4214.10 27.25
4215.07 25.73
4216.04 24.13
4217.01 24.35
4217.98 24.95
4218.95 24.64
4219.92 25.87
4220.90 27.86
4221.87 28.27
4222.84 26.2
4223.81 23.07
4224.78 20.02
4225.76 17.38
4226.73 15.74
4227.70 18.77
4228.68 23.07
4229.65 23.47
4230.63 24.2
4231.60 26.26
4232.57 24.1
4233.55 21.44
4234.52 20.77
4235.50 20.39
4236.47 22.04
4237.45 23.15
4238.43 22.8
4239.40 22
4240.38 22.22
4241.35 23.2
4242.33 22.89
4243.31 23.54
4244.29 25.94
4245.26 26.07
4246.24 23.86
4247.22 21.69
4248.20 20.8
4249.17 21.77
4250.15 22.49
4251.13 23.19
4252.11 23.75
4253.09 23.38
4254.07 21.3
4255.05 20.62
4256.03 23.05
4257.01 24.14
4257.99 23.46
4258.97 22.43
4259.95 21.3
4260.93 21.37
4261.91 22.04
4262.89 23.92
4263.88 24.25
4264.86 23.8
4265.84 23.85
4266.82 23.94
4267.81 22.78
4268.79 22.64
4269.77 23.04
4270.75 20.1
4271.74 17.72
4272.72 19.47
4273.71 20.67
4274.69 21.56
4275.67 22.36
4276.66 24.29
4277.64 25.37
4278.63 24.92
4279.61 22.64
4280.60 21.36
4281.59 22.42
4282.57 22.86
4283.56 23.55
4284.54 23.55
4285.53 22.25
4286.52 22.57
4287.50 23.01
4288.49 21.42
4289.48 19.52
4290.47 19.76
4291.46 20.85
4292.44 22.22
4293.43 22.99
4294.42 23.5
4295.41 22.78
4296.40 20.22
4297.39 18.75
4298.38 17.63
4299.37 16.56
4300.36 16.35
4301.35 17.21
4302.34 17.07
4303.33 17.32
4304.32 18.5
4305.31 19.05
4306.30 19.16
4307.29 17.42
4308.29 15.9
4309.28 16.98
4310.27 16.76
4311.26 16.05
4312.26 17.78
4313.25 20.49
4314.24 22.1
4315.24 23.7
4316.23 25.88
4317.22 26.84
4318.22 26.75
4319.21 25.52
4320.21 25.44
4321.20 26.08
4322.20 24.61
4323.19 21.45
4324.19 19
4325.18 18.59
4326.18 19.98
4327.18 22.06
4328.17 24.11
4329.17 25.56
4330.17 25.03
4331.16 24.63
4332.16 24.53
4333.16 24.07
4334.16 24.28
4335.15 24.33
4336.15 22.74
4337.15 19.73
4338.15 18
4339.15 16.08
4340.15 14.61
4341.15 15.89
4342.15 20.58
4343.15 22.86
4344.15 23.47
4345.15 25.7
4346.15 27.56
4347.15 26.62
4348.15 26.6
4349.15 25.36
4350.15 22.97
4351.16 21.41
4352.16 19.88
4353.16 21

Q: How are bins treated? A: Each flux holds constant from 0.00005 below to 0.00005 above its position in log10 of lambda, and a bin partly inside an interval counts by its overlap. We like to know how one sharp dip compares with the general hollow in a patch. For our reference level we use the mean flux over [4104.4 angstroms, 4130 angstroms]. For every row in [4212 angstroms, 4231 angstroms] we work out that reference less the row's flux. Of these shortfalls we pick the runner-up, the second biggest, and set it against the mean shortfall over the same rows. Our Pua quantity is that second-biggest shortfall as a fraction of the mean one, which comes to 9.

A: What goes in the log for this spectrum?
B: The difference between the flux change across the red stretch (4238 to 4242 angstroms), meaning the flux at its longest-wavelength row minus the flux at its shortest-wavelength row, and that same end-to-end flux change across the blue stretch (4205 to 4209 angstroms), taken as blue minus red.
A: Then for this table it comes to -1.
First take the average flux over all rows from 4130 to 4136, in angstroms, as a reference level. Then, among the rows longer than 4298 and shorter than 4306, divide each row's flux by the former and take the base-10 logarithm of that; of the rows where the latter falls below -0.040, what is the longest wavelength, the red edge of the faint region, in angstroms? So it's 4305.31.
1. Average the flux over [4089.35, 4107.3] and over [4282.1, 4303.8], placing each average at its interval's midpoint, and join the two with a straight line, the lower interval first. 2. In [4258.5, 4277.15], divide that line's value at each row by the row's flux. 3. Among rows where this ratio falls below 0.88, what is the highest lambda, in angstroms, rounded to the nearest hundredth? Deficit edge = 4276.66 angstroms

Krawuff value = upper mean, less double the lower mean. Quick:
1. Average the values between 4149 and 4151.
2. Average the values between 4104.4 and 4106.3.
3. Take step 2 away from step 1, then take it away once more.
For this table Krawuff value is -19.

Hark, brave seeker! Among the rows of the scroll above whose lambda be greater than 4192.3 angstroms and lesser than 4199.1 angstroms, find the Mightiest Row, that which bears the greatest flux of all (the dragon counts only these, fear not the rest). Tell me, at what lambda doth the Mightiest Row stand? 4192.80 angstroms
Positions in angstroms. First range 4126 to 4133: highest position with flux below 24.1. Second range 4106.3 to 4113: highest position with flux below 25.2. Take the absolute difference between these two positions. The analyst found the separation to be 19.9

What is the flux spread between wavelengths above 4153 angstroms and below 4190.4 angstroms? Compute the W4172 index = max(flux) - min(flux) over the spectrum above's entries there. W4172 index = 6.2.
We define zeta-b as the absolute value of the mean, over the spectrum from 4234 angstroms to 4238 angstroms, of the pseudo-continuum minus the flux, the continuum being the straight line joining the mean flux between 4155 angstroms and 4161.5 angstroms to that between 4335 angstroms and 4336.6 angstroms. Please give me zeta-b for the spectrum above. 4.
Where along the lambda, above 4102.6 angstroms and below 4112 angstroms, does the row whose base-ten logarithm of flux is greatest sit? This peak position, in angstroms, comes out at 4111.54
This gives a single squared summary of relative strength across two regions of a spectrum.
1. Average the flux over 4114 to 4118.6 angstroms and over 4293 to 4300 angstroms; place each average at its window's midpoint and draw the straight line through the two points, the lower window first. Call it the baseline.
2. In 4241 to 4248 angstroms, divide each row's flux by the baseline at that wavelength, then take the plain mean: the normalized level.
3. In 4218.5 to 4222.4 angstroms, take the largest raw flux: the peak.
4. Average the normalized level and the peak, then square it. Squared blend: 215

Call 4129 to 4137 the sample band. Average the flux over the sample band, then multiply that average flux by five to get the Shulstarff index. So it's 124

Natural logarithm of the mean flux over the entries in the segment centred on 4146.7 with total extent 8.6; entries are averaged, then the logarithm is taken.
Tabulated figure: 3.20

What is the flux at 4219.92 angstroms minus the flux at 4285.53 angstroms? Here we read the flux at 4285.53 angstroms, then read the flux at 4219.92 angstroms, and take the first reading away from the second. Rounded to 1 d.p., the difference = 3.6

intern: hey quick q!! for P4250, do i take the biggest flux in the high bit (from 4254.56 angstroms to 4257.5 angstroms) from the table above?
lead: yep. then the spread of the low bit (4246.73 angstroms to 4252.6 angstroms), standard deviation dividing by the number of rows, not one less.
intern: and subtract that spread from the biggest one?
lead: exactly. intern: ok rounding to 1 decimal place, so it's 23.2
